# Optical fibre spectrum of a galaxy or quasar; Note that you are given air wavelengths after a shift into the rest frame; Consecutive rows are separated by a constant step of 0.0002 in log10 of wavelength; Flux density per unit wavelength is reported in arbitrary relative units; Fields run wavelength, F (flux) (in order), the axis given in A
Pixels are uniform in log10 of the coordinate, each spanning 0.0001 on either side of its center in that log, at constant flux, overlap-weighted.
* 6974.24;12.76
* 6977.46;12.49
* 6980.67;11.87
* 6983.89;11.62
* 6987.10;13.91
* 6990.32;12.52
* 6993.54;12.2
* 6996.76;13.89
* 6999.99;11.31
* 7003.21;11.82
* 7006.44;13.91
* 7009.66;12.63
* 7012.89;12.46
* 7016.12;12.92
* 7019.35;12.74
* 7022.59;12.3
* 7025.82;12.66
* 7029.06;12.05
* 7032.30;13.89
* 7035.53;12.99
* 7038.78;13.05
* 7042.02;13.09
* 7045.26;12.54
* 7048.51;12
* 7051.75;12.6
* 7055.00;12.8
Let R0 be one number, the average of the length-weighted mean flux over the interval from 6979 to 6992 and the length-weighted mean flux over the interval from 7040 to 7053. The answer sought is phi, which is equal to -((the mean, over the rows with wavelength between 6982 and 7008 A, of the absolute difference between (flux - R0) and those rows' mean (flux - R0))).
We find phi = -0.94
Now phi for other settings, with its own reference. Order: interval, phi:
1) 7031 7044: -0.32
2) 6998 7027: -0.49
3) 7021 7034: -0.58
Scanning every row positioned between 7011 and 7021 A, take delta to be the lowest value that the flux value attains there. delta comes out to 12.46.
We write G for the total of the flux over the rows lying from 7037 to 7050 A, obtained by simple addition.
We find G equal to 50.7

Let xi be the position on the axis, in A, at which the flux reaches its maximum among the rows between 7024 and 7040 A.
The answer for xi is 7032.30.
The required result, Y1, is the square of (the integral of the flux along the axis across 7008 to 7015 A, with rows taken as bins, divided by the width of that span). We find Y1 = 159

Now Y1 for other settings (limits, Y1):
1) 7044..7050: 150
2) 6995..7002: 157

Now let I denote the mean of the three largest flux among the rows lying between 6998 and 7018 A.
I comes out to 13.2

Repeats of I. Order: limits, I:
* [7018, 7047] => 13.3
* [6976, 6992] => 13.0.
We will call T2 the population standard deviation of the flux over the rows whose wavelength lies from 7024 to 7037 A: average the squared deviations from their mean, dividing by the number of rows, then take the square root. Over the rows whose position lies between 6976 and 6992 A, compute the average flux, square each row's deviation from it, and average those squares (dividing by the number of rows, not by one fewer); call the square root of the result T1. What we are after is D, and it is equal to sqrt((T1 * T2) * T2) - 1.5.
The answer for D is -0.9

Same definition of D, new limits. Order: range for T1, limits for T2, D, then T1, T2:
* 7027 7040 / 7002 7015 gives -0.9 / 0.65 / 0.76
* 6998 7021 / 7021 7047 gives -1.0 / 0.77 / 0.53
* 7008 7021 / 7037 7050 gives -1.3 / 0.17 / 0.44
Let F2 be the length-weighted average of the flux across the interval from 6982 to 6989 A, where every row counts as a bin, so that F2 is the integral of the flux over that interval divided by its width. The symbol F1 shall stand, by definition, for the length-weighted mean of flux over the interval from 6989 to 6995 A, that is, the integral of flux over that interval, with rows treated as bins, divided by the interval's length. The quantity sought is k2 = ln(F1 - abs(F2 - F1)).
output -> 2.48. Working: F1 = 12.4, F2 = 12.7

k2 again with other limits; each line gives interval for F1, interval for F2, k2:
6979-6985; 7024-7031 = 2.41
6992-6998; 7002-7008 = 2.56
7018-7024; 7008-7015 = 2.52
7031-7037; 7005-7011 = 2.59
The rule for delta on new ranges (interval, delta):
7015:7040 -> 12.05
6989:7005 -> 11.31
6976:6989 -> 11.62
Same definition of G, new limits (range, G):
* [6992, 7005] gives 49.2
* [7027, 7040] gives 52.0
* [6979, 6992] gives 49.9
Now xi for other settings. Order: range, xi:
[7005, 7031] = 7006.44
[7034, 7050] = 7042.02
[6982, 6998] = 6987.10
